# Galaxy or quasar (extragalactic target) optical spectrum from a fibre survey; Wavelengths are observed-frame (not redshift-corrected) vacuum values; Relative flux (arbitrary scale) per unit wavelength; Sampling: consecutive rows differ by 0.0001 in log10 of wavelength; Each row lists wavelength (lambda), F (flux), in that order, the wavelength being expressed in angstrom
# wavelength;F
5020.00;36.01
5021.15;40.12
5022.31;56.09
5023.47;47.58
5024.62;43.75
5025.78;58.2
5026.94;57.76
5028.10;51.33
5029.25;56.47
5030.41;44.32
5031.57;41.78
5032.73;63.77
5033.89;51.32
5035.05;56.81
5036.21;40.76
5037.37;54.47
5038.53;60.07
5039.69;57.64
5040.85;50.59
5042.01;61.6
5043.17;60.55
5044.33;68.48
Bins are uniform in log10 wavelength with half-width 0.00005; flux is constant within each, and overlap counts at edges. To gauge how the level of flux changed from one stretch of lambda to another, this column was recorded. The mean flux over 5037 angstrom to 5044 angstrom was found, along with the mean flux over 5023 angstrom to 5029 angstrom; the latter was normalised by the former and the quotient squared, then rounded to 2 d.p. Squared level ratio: 0.81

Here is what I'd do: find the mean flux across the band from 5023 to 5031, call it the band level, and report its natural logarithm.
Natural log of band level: 3.94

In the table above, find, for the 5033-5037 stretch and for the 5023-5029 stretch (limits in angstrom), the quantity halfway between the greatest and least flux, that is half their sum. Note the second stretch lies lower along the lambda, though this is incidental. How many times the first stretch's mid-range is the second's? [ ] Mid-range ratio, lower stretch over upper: 1.04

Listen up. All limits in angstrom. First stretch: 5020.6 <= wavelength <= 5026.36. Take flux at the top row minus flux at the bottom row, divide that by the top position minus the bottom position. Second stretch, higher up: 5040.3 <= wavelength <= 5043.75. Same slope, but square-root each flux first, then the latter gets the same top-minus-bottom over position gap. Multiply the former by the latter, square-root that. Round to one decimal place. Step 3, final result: 1.1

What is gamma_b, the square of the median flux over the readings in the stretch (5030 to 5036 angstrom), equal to 2634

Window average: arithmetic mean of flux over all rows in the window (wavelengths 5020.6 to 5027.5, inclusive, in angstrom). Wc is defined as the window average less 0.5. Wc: 50.1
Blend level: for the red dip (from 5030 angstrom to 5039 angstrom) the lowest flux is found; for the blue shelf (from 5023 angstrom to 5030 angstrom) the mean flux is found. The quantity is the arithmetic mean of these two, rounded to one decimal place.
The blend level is 46.6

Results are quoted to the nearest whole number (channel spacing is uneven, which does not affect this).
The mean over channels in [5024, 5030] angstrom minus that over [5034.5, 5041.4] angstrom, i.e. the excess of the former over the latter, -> 0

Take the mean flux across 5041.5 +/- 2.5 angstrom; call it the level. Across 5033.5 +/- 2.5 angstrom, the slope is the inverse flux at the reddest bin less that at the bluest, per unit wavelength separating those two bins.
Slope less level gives -58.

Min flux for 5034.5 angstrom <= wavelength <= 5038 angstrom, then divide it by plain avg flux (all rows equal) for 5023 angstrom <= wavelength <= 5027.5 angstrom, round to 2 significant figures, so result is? 0.79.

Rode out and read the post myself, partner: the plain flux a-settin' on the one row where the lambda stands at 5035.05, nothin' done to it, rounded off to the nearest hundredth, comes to 56.81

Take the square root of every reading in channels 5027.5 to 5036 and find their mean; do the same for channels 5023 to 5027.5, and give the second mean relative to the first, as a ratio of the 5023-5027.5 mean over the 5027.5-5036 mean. 1.00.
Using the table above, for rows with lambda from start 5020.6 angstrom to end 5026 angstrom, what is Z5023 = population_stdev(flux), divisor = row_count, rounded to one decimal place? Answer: 7.0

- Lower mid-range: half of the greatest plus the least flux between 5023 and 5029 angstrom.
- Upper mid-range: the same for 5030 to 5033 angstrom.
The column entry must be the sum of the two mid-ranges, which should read 104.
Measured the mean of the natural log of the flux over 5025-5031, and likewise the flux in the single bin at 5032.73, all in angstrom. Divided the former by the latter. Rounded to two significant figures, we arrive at 0.062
